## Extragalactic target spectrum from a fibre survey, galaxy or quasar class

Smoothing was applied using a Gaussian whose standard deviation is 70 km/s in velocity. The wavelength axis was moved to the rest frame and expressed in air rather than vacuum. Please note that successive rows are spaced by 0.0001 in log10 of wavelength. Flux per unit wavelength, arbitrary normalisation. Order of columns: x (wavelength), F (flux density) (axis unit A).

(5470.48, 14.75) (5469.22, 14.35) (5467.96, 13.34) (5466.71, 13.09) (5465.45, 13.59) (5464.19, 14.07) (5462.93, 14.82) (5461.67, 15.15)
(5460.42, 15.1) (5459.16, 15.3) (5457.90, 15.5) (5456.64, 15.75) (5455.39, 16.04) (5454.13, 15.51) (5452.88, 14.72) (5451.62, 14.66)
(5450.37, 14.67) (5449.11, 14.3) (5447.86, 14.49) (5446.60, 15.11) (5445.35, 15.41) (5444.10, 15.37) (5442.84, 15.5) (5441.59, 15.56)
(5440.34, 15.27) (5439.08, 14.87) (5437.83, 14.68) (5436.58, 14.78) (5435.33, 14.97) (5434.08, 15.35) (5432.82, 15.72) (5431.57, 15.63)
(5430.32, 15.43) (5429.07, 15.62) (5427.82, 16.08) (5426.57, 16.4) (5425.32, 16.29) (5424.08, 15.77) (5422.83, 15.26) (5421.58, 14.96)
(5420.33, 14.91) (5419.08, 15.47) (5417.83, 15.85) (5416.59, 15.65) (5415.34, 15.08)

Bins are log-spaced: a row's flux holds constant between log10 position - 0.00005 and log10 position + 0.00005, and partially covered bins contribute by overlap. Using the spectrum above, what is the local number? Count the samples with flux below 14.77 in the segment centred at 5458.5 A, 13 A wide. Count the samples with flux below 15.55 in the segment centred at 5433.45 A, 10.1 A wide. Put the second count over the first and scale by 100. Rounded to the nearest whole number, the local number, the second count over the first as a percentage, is 250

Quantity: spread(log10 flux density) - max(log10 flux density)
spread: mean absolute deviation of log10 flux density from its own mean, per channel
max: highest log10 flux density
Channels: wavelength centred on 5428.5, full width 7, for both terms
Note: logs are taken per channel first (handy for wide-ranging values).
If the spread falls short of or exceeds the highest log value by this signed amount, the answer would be -1.21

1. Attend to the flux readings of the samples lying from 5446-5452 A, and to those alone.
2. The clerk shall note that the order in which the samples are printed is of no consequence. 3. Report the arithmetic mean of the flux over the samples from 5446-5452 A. 14.6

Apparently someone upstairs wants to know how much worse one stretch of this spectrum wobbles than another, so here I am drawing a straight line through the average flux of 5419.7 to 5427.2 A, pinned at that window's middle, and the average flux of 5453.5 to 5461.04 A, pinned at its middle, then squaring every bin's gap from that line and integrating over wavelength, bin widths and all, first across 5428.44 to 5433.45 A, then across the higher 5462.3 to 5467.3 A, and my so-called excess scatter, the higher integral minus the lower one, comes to 15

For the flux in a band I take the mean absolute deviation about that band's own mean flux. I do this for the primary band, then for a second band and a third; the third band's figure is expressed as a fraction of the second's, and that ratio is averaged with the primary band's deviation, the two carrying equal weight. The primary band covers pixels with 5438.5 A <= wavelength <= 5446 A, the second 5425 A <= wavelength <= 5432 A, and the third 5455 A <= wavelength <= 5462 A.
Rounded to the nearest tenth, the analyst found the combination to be 0.5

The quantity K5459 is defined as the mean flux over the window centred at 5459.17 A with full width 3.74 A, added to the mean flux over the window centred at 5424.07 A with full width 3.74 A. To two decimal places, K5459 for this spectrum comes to 31.07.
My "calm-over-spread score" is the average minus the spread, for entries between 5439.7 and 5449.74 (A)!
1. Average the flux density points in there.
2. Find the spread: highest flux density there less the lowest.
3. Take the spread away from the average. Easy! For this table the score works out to 13.9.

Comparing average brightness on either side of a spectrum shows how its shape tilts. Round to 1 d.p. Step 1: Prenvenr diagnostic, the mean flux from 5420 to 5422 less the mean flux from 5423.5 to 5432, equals -1.0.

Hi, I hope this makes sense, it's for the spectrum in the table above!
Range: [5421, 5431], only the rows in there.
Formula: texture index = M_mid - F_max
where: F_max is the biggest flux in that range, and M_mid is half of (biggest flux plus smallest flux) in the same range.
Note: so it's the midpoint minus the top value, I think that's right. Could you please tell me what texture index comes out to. -0.72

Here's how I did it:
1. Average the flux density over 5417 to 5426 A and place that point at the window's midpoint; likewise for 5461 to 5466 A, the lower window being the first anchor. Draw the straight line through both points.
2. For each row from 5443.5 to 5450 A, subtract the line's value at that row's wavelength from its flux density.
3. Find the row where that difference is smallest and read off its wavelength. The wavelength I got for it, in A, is 5449.11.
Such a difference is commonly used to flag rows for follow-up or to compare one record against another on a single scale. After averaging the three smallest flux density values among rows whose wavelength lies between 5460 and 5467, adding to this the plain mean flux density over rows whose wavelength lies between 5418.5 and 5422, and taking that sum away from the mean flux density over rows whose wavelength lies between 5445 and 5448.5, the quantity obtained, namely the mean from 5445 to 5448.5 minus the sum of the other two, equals -13.7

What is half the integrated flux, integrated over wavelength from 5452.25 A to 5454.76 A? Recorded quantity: 19.0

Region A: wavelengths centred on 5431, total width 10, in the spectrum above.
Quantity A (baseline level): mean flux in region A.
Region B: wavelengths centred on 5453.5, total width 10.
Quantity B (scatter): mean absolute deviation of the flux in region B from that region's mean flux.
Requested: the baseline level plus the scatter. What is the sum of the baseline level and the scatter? 16.2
